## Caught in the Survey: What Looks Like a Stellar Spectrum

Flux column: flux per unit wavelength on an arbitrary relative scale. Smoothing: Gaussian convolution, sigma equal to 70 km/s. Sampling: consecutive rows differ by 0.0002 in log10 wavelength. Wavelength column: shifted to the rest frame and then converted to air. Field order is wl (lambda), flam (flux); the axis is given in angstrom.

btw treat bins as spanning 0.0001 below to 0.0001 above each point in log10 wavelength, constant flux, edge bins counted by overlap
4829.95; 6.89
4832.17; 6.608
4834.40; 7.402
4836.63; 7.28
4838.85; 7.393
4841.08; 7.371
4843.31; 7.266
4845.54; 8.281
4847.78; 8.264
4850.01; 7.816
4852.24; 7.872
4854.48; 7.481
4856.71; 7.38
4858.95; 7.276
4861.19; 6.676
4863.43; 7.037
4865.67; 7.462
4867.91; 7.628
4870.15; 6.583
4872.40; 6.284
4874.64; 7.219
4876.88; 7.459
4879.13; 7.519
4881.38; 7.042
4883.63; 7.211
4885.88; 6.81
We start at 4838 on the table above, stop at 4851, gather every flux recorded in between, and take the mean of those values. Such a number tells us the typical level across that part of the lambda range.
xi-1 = 7.73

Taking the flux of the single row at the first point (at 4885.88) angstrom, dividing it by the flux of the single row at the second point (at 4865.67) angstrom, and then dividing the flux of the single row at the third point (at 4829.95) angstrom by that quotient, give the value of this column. 7.5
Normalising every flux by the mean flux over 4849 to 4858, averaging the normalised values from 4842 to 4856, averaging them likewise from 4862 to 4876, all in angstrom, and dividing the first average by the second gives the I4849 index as 1.11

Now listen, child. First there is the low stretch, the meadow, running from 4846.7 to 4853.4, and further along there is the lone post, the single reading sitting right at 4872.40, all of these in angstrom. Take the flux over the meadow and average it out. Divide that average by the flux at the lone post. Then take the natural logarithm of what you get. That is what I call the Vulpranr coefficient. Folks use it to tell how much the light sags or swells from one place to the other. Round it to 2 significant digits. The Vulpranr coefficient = 0.24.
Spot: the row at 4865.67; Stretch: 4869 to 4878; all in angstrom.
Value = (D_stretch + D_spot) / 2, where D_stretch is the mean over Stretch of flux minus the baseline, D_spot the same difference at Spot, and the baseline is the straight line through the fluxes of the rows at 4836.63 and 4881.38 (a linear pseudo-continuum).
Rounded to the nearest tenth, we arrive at 0.1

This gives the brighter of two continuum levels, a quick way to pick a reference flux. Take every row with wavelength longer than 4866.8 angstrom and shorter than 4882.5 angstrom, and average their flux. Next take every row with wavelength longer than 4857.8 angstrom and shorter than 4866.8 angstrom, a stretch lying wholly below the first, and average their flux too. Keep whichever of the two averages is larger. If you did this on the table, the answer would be 7.11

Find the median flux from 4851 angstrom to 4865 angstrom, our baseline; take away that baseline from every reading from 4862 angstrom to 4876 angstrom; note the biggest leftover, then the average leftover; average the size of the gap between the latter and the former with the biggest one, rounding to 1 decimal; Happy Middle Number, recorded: 0.4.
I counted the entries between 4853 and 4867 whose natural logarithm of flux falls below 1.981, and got 2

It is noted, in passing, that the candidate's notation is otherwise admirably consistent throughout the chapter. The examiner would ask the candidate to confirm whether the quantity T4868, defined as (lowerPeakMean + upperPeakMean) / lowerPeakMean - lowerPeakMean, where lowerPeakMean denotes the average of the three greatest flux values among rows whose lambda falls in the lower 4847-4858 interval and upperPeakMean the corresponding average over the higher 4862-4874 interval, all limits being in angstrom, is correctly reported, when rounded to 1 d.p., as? -6.1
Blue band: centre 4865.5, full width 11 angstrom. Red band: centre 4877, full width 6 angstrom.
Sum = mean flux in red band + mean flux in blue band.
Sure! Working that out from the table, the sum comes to 14.5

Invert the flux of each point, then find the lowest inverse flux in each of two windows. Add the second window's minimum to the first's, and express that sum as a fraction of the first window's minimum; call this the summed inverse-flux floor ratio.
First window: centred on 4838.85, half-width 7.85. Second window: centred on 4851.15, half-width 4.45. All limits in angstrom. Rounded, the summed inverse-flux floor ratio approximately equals 2.00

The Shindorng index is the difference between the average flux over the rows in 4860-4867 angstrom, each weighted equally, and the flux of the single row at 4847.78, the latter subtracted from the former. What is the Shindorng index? -1.2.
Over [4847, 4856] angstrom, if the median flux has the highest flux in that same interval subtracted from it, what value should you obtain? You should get -0.42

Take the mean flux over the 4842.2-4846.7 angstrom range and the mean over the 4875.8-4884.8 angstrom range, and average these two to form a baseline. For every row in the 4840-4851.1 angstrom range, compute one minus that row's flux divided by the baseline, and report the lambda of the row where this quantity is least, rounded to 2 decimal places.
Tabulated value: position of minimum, 4845.54 angstrom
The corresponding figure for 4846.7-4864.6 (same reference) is 4847.78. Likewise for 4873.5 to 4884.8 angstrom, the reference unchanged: 4879.13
